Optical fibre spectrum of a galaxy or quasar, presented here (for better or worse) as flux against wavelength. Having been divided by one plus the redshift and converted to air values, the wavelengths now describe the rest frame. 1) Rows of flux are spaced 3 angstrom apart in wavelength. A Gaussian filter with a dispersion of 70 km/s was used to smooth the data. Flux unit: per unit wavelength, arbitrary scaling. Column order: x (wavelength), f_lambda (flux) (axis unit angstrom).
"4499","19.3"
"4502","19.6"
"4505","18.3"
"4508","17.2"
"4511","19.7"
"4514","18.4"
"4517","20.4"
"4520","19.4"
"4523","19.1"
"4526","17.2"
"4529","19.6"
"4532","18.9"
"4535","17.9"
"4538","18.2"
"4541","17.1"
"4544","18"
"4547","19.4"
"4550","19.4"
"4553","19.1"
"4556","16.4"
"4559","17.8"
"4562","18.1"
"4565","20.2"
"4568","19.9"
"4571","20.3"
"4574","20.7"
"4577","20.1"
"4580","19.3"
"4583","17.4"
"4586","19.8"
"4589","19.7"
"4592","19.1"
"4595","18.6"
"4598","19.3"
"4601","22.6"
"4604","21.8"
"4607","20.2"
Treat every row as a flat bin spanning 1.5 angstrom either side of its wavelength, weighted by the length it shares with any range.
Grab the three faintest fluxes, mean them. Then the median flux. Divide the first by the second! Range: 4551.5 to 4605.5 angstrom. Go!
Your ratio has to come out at 0.882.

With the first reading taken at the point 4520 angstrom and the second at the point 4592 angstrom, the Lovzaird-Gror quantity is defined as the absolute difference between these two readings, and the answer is 0.3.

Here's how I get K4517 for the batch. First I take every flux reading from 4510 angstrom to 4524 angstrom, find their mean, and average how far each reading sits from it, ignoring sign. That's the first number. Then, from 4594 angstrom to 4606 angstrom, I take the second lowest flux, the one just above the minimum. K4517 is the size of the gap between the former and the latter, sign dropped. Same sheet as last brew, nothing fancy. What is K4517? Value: 18.8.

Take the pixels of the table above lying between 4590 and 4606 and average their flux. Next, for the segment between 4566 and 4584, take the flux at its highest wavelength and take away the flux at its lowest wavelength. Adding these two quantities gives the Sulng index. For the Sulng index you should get 17.8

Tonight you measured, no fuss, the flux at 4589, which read 19.7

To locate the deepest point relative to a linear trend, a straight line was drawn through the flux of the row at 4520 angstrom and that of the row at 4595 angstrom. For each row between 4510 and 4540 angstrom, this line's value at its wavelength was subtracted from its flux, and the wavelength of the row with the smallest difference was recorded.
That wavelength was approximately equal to 4526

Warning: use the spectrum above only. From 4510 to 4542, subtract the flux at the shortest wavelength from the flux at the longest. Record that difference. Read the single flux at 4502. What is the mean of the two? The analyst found 8.5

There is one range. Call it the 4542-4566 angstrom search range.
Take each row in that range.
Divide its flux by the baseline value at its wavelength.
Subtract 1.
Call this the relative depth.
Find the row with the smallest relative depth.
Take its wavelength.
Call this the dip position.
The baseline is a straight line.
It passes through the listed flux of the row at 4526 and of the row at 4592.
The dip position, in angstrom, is 4556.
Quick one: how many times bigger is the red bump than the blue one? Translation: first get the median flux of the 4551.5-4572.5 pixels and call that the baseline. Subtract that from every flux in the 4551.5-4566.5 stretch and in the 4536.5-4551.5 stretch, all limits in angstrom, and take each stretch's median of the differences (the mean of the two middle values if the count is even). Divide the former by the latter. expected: 1.11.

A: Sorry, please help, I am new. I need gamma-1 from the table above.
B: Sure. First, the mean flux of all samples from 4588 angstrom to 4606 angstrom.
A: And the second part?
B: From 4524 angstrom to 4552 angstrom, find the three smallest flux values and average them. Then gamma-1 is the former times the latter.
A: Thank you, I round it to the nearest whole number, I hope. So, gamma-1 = 351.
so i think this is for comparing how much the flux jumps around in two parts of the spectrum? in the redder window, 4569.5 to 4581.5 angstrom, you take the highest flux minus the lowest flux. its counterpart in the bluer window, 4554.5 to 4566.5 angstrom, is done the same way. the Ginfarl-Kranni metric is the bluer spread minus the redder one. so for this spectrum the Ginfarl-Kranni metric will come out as 2.4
